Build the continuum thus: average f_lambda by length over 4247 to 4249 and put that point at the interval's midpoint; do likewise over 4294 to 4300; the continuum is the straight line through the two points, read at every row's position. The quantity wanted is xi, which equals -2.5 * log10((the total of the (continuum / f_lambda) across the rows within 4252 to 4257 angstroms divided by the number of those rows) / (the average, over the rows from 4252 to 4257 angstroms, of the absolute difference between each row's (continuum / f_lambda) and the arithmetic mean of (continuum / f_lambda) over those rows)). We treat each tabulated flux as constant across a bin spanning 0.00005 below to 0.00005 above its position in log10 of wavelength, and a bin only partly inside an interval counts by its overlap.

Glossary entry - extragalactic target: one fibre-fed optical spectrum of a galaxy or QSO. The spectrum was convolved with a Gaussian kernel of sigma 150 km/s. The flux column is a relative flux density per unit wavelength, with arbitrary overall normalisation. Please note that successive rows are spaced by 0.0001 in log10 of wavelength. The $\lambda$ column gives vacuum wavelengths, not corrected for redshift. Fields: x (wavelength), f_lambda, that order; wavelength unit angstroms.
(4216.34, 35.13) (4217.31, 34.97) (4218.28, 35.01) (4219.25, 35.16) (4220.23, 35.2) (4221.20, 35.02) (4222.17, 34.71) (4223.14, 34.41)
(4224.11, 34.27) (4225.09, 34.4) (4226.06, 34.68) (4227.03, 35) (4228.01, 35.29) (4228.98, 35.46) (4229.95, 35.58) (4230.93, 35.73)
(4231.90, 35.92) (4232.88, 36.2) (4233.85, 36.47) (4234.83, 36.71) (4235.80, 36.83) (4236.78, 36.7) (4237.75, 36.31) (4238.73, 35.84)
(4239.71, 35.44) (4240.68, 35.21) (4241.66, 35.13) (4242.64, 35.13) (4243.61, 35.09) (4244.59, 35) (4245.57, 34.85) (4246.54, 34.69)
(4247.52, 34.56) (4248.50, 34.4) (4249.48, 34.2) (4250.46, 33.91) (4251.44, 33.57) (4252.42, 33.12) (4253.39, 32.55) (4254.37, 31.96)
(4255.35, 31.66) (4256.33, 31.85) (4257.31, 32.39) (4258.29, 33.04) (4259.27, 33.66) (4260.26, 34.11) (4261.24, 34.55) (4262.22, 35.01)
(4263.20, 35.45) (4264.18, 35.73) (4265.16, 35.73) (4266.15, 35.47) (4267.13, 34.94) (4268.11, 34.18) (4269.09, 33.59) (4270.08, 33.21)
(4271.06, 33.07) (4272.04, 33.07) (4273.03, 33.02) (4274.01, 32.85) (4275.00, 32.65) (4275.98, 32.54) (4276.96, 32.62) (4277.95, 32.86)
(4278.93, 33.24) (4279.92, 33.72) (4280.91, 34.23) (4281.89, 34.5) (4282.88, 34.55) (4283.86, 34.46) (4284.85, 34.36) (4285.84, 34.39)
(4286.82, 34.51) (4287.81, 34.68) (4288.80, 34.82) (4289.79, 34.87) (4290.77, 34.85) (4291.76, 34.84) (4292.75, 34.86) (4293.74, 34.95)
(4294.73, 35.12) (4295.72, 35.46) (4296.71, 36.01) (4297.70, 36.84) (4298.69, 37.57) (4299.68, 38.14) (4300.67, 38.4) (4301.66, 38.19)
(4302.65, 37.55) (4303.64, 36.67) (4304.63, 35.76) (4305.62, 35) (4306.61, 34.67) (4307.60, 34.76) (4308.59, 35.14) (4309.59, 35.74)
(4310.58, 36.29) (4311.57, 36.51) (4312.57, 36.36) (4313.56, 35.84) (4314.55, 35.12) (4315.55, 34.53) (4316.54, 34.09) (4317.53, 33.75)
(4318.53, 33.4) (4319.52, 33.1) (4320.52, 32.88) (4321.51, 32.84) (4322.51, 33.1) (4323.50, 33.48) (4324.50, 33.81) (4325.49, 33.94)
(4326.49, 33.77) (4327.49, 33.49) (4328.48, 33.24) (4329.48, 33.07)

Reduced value -4.5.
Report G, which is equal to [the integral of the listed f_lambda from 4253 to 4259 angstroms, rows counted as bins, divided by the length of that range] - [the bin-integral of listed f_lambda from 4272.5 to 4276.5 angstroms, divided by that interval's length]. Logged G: -0.5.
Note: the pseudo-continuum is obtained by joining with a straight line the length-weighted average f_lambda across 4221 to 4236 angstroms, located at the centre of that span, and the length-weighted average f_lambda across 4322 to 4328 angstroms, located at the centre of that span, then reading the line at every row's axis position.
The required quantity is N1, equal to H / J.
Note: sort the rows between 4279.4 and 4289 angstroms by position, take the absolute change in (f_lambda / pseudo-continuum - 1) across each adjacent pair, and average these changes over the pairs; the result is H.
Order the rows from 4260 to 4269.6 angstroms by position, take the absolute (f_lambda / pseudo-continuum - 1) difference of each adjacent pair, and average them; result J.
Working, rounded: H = 0.005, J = 0.0121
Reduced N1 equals 0.42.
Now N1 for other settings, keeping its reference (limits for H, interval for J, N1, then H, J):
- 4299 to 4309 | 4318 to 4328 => 2.08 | 0.014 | 0.0069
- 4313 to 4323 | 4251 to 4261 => 0.74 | 0.010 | 0.0139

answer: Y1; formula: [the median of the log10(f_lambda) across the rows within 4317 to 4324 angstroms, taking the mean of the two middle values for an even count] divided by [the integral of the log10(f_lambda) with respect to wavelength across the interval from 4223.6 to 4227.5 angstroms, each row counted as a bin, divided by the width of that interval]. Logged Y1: 0.99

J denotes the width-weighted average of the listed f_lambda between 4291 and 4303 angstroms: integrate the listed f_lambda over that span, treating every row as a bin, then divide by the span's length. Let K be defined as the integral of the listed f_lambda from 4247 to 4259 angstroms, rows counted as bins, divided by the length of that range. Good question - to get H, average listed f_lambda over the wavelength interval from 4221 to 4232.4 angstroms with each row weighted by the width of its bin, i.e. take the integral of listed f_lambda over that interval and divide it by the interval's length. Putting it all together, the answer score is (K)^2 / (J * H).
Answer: 0.86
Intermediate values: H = 35.0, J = 36.4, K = 33.1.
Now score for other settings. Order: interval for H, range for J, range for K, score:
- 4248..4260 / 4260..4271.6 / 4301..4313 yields 1.14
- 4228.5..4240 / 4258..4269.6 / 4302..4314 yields 1.03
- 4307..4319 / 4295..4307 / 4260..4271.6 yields 0.93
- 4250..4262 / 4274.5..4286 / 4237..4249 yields 1.11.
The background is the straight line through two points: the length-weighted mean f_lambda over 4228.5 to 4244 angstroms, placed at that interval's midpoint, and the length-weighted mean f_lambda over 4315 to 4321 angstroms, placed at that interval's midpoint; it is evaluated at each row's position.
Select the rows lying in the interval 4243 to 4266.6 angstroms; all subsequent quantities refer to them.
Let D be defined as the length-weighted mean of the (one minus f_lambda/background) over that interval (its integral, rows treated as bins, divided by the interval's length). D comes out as 0.04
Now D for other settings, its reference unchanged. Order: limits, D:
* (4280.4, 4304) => -0.04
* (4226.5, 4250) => 0.01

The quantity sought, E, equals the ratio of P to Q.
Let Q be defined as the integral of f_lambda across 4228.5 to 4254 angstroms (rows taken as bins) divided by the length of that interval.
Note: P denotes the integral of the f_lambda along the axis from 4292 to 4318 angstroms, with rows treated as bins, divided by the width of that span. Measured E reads 1.02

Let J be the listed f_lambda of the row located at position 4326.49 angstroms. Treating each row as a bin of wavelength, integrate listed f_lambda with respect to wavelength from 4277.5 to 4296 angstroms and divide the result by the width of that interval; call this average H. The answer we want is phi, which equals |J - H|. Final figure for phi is 0.7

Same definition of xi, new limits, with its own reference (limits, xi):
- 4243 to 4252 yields -4.6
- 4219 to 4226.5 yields -4.9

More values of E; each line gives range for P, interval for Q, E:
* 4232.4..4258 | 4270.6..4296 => 1.02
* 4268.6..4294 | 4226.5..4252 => 0.96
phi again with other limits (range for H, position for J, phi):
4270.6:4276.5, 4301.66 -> 5.3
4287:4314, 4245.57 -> 1.0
